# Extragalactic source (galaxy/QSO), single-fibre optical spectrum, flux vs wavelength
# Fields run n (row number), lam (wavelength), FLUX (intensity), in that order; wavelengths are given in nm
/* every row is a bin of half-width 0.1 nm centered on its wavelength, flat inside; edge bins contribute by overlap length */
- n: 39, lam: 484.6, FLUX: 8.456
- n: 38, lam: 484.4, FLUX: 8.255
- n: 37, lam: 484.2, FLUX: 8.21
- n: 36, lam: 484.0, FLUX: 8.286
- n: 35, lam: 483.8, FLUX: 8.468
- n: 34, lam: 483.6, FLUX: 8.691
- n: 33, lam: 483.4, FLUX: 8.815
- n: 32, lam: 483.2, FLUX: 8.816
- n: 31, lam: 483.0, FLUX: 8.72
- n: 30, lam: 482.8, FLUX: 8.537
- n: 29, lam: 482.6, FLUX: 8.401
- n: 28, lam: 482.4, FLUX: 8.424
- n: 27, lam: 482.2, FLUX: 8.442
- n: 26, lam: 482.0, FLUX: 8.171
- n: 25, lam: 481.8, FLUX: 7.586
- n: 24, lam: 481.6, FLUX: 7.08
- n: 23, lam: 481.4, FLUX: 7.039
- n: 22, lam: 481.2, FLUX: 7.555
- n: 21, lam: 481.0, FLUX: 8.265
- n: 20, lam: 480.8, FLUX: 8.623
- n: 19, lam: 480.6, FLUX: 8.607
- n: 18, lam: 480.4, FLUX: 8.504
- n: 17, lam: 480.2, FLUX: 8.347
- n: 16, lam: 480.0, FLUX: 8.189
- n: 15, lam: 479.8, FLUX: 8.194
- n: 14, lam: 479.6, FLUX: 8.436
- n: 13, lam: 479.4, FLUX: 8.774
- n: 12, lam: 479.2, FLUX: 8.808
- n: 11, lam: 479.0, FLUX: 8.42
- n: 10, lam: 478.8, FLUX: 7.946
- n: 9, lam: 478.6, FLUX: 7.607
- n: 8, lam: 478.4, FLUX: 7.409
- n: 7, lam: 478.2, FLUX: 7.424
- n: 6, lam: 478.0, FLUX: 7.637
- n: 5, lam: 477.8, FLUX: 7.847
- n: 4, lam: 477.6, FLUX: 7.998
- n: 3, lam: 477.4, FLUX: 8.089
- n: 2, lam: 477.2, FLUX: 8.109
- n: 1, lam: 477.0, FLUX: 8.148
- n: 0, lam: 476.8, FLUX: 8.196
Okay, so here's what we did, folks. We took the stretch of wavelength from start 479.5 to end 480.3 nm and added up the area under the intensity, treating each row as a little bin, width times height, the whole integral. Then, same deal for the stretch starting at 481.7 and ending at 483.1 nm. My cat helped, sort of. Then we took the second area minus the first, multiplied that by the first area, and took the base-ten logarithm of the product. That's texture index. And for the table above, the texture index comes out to 1.5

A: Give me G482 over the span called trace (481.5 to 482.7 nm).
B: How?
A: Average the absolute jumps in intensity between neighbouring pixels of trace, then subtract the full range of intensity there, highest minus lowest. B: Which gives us -1.08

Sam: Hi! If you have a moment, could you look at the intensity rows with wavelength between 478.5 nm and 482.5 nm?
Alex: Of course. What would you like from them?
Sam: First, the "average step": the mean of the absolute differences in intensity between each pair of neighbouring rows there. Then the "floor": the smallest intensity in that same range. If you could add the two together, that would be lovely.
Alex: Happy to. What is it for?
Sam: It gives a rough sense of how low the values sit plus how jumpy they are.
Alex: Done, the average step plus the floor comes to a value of 7.3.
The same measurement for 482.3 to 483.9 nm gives 8.5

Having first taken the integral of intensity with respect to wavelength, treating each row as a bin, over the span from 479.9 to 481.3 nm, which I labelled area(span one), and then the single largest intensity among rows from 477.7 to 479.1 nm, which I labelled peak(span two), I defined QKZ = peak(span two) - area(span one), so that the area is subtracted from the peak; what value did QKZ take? -3.2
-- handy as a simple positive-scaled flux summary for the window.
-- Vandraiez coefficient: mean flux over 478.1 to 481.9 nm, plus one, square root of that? 3.01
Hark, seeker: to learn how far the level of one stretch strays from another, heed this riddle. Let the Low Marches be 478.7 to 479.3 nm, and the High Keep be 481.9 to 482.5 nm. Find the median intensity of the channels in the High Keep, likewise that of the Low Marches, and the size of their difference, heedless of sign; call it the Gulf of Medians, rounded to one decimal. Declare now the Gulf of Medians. 0.0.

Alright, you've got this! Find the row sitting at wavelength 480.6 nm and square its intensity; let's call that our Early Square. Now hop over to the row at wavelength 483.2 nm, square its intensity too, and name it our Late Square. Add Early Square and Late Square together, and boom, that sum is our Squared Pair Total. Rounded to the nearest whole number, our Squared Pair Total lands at 152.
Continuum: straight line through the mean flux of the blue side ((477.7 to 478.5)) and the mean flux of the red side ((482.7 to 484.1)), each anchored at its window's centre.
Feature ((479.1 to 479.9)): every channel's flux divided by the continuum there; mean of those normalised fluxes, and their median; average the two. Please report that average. 1.09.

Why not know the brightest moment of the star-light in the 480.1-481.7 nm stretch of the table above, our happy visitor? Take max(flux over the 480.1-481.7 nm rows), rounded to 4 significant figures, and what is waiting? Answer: 8.623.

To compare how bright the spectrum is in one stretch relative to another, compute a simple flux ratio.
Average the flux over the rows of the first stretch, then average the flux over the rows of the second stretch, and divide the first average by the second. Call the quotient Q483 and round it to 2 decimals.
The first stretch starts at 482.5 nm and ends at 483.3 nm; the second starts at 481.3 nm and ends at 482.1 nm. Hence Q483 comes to 1.15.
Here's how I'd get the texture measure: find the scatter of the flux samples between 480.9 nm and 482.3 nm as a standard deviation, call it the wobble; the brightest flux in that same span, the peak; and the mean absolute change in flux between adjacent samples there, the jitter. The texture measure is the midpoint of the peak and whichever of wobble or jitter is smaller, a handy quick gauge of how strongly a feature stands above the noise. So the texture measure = 4.44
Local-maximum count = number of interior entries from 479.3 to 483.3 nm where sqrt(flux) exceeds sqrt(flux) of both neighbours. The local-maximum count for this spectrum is 2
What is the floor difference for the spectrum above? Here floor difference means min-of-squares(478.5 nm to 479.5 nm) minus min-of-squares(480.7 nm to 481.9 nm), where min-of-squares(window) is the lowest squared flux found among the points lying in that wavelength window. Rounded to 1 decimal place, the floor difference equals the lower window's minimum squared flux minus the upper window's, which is 8.3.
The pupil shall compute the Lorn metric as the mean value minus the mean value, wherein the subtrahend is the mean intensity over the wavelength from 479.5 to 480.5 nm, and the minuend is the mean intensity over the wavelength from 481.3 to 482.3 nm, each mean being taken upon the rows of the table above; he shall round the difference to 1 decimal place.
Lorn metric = -0.7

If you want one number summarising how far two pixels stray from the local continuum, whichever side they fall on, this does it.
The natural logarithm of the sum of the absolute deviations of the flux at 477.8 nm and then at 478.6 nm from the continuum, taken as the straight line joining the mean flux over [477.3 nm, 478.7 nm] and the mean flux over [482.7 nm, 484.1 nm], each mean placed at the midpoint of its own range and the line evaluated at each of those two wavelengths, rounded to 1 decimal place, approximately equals -1.0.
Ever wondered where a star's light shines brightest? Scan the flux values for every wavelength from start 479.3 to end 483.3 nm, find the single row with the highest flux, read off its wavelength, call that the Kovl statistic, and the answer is 483.2 nm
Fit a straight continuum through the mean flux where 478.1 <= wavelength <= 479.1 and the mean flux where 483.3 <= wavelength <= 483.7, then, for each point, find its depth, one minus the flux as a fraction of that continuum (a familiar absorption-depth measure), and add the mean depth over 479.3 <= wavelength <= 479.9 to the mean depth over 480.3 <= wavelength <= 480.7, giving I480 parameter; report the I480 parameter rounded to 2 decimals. -0.11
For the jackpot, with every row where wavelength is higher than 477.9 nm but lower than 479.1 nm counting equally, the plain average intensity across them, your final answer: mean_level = 7.7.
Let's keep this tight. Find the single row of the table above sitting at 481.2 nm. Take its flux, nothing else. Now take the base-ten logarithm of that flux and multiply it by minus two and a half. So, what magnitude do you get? -2.20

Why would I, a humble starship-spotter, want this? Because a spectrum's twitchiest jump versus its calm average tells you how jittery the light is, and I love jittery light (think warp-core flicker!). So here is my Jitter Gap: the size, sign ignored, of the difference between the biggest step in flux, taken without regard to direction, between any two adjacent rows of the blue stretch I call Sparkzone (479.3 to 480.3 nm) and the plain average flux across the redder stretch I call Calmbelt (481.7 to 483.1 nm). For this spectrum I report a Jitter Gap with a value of 7.99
